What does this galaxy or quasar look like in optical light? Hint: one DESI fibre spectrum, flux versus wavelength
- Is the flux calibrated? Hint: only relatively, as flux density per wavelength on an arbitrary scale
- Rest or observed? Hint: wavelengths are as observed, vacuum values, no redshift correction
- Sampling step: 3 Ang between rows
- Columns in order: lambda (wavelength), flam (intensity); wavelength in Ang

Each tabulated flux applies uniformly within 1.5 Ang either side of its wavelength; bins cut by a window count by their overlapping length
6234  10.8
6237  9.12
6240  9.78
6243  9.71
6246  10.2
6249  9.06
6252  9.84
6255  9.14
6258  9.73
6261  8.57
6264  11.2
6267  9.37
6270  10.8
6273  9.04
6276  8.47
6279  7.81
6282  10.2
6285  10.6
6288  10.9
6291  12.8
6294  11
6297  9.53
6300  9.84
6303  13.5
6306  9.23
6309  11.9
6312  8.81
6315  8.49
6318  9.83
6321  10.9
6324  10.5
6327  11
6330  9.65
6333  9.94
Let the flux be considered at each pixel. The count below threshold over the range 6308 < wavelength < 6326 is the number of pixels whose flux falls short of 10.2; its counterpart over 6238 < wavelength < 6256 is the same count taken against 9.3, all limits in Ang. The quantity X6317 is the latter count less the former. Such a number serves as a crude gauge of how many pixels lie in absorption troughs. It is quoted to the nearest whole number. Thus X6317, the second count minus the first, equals -1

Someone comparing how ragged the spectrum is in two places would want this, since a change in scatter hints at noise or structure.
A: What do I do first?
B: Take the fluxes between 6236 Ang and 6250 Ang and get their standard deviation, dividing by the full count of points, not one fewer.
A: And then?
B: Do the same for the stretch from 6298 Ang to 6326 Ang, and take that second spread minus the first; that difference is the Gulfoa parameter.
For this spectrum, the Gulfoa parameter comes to 1.1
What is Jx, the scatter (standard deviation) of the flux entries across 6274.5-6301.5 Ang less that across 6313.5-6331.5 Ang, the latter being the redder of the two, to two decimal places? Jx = 0.52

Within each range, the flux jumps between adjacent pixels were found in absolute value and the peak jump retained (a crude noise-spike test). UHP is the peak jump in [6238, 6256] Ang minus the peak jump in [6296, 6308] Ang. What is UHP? -3.1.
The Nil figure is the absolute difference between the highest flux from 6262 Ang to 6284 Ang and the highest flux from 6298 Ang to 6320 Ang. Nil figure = 2.3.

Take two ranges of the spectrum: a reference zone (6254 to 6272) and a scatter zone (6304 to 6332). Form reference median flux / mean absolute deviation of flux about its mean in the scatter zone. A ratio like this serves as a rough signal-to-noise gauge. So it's 10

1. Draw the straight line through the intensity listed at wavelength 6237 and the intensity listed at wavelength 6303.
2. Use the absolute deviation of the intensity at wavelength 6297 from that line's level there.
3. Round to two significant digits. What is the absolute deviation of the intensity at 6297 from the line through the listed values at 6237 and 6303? 3.6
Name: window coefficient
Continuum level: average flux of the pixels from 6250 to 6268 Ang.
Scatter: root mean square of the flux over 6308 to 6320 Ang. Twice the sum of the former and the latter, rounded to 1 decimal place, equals 39.0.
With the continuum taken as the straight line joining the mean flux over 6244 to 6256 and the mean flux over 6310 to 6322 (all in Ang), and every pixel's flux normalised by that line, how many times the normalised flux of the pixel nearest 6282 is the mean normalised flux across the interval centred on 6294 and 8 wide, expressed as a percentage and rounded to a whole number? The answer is 109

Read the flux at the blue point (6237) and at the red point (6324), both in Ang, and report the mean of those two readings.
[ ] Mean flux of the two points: 9.8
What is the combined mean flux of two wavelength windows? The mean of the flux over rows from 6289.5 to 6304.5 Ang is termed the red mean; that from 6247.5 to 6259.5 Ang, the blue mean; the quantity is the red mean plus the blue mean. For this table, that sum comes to 20.8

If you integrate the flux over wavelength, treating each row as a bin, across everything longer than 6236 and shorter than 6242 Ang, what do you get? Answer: 57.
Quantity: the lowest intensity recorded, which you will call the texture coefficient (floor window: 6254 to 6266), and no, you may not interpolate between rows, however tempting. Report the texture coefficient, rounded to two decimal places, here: 8.57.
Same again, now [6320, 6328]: 10.50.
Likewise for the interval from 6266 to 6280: 7.81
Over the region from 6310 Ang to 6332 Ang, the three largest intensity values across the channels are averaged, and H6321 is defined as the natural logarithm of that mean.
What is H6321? 2.38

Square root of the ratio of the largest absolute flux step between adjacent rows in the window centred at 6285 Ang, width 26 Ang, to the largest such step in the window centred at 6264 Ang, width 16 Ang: 1.0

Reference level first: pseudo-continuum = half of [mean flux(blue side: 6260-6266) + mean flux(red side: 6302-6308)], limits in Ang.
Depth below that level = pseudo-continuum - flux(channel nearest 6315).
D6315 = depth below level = 2.1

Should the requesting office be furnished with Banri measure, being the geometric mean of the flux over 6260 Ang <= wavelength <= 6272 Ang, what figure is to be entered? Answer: 9.9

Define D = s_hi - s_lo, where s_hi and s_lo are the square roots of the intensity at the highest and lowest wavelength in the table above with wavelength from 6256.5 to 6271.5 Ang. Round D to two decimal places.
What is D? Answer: 0.17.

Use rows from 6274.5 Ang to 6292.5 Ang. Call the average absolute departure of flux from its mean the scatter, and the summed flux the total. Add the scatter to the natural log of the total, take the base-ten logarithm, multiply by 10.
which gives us 7.4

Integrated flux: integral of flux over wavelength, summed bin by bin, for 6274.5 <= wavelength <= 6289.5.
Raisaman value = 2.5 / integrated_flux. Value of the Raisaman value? 0.0174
